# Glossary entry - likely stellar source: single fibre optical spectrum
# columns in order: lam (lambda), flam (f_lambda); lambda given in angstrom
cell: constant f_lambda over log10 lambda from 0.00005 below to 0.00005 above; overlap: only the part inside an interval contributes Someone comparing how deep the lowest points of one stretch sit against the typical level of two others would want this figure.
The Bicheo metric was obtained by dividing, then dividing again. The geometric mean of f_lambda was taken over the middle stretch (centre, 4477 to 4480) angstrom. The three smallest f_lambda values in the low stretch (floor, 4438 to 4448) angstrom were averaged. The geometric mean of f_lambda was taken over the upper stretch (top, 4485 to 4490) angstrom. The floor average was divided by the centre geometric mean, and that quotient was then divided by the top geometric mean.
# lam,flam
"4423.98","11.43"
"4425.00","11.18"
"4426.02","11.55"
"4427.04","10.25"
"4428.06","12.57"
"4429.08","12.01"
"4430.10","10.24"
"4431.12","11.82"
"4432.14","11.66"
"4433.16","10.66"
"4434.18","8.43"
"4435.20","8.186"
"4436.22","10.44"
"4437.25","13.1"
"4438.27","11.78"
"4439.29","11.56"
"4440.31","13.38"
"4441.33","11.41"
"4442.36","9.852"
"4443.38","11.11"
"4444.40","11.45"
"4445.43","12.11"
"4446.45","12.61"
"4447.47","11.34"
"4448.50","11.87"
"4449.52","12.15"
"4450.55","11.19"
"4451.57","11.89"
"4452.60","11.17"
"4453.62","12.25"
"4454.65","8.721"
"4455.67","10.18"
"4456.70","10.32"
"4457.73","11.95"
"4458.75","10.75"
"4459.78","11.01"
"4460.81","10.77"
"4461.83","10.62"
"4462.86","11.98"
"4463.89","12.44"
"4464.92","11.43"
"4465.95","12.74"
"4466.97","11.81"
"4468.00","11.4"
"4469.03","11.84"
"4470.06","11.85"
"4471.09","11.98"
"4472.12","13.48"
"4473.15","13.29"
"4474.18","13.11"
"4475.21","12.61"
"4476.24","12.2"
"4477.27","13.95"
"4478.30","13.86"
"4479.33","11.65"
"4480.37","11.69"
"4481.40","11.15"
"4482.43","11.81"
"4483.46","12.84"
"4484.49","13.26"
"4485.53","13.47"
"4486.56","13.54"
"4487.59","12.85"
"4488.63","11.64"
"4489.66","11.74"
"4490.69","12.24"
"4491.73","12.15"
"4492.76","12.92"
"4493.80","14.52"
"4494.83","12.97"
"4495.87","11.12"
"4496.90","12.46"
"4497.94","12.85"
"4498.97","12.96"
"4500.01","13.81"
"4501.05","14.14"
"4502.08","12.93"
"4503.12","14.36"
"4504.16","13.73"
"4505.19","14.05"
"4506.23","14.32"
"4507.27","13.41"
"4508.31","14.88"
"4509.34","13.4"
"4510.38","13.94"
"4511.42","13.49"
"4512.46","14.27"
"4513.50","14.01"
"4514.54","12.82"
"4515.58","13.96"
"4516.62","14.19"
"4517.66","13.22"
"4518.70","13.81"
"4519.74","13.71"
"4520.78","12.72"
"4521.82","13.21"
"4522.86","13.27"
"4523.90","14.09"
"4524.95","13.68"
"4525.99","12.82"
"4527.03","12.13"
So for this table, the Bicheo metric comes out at 0.065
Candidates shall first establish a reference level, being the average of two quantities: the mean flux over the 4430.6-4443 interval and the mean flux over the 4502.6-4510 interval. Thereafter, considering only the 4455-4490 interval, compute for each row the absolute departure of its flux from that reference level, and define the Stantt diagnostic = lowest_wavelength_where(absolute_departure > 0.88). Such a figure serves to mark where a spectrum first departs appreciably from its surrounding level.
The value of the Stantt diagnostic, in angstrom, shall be 4455.67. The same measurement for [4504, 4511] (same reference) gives 4504.16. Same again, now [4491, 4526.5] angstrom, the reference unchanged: 4493.80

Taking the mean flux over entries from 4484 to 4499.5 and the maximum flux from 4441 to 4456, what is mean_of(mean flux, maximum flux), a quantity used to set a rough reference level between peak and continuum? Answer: 12.7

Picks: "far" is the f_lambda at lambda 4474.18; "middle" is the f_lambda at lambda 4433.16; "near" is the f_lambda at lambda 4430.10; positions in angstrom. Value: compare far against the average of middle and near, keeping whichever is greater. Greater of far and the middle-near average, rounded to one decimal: 13.1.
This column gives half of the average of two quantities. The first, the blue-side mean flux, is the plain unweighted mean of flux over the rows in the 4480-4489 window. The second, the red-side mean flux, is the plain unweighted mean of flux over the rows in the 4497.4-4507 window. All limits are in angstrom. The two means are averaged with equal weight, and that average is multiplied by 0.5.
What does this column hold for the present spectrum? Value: 6.54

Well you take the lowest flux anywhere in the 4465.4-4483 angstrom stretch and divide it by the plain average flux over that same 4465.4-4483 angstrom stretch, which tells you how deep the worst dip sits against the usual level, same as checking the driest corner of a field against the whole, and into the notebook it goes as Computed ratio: 0.90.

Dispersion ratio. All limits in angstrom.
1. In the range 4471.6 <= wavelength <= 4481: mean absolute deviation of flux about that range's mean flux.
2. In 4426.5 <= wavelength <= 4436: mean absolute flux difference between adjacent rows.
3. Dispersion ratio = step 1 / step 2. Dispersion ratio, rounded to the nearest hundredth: 0.60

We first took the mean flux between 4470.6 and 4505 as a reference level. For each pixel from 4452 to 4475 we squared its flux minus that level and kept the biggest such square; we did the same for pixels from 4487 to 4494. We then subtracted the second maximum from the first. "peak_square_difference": 14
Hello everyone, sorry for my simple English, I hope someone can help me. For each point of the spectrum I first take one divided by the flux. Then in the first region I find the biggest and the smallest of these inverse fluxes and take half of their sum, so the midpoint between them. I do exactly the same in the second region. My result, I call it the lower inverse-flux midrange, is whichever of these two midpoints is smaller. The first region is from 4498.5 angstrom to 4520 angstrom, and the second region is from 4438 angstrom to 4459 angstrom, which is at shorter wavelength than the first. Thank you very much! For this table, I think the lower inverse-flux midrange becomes 0.0726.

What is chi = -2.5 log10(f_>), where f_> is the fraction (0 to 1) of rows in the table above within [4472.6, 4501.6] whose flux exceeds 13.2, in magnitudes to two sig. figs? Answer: 1.2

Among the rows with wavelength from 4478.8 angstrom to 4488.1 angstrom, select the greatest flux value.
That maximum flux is 13.54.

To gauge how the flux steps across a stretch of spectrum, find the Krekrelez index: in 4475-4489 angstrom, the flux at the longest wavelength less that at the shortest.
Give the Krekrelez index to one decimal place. -1.0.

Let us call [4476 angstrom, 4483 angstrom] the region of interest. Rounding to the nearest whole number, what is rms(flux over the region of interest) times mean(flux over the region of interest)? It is 153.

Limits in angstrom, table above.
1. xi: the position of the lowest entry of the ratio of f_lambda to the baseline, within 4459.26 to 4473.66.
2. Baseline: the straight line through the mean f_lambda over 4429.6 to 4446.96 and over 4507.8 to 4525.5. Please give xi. 4461.83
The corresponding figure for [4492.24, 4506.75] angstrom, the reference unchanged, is 4495.87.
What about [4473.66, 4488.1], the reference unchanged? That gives 4481.40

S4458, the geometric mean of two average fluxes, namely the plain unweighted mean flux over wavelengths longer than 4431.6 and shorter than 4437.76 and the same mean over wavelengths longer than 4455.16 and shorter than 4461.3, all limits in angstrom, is 10.6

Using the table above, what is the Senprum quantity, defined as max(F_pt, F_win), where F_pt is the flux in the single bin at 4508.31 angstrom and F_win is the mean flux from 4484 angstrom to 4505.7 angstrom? 14.9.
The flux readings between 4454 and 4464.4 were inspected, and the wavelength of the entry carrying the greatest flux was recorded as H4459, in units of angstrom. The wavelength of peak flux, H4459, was 4463.89 angstrom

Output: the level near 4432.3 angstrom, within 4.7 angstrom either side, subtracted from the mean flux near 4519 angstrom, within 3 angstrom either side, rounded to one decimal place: 2.8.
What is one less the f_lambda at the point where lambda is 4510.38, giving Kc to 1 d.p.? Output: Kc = -12.9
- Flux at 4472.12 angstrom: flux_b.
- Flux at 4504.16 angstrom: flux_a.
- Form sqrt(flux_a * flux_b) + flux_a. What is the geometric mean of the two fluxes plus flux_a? 27.3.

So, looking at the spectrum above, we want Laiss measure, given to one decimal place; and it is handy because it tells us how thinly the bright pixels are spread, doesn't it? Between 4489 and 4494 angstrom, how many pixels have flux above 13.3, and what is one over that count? 1.0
